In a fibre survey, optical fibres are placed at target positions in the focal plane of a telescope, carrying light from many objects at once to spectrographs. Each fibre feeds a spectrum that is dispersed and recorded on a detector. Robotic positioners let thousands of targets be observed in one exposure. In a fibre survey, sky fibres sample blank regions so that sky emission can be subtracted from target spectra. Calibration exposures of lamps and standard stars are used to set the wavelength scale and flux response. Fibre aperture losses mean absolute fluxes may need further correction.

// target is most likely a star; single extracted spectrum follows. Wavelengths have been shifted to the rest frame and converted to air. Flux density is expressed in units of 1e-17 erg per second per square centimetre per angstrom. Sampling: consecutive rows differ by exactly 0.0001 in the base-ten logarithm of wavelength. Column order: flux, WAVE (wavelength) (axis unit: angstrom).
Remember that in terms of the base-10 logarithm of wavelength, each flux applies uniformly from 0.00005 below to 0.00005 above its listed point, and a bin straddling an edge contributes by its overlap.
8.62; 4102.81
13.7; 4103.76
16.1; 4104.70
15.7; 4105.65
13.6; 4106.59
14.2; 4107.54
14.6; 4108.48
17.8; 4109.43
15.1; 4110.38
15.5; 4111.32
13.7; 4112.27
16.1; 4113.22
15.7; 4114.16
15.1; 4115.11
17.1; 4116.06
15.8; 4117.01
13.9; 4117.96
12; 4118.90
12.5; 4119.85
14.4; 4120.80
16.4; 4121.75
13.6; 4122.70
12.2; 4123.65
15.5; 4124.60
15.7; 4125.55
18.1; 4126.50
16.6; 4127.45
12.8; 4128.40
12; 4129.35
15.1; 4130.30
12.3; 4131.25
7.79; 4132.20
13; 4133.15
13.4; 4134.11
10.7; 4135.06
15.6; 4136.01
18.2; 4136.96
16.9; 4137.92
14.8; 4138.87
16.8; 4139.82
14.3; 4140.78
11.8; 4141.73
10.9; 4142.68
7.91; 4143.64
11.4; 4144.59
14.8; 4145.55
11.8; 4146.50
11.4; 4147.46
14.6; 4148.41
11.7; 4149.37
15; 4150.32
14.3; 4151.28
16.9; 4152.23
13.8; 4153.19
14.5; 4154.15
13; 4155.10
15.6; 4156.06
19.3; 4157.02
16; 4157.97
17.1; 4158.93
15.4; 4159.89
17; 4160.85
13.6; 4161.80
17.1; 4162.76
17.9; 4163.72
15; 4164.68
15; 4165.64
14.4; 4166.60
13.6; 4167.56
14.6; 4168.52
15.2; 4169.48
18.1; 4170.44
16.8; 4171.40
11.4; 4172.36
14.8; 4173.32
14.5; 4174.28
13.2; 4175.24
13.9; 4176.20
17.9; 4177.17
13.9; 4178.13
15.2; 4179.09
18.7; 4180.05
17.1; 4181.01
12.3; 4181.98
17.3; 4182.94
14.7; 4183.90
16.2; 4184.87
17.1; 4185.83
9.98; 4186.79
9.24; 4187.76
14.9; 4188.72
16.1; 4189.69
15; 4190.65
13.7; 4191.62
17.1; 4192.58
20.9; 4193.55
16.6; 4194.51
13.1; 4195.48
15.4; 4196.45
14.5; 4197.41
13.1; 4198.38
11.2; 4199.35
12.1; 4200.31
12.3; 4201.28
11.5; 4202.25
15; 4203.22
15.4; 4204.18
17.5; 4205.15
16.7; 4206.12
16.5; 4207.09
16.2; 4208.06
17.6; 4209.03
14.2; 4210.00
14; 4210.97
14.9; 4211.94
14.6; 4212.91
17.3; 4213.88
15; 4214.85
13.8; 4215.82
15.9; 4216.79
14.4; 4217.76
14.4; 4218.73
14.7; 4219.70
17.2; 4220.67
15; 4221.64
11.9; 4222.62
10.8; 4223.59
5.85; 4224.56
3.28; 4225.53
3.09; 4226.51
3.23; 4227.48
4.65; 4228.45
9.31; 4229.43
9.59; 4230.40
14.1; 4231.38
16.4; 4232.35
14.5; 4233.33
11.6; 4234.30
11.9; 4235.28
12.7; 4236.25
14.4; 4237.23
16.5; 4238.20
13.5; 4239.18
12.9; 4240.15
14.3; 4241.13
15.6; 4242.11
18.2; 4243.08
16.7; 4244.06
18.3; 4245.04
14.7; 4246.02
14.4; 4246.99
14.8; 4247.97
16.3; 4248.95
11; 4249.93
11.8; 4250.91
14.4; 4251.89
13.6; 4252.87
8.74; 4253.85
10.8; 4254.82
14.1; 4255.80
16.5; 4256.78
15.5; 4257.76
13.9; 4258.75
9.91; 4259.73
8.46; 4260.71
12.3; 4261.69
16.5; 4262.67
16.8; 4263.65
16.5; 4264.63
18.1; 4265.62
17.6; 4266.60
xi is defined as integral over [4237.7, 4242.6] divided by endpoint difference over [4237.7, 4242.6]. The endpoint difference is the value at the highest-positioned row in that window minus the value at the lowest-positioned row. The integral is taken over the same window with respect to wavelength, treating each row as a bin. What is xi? -79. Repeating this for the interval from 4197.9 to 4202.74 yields -36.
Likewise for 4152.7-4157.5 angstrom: 13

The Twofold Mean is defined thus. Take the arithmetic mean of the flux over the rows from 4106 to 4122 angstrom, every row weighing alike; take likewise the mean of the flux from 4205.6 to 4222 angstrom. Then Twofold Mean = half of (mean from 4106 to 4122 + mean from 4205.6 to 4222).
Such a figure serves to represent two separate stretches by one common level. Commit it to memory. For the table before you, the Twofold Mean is 15.2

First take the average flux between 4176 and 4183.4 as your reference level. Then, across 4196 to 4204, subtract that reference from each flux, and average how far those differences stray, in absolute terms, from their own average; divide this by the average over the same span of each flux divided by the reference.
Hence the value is 1.6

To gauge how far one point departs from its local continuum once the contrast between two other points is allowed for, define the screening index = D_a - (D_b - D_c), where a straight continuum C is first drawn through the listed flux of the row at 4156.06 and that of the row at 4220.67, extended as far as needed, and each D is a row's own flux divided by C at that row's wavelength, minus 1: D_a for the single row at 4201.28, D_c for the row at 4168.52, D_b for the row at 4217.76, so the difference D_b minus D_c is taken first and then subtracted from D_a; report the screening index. -0.2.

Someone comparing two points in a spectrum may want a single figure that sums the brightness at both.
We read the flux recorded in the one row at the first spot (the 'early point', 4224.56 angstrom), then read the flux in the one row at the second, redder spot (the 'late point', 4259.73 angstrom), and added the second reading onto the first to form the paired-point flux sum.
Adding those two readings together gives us 16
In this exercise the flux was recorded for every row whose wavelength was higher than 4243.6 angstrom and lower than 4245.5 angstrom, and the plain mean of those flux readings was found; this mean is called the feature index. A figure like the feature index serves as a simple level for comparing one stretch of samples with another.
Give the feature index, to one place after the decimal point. 17.5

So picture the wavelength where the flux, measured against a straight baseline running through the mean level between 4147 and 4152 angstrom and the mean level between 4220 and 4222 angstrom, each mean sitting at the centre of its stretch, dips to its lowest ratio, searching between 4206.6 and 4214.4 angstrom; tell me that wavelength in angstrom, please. 4210.97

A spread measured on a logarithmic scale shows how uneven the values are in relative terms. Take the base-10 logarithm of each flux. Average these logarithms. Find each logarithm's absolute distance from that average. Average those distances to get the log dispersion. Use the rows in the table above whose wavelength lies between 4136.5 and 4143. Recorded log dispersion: 0.06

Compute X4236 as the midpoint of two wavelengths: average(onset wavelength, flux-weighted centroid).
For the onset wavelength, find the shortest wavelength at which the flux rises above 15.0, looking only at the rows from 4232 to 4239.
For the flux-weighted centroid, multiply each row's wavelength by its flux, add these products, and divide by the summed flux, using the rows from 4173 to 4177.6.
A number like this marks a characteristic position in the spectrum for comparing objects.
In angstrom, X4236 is 4203.8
